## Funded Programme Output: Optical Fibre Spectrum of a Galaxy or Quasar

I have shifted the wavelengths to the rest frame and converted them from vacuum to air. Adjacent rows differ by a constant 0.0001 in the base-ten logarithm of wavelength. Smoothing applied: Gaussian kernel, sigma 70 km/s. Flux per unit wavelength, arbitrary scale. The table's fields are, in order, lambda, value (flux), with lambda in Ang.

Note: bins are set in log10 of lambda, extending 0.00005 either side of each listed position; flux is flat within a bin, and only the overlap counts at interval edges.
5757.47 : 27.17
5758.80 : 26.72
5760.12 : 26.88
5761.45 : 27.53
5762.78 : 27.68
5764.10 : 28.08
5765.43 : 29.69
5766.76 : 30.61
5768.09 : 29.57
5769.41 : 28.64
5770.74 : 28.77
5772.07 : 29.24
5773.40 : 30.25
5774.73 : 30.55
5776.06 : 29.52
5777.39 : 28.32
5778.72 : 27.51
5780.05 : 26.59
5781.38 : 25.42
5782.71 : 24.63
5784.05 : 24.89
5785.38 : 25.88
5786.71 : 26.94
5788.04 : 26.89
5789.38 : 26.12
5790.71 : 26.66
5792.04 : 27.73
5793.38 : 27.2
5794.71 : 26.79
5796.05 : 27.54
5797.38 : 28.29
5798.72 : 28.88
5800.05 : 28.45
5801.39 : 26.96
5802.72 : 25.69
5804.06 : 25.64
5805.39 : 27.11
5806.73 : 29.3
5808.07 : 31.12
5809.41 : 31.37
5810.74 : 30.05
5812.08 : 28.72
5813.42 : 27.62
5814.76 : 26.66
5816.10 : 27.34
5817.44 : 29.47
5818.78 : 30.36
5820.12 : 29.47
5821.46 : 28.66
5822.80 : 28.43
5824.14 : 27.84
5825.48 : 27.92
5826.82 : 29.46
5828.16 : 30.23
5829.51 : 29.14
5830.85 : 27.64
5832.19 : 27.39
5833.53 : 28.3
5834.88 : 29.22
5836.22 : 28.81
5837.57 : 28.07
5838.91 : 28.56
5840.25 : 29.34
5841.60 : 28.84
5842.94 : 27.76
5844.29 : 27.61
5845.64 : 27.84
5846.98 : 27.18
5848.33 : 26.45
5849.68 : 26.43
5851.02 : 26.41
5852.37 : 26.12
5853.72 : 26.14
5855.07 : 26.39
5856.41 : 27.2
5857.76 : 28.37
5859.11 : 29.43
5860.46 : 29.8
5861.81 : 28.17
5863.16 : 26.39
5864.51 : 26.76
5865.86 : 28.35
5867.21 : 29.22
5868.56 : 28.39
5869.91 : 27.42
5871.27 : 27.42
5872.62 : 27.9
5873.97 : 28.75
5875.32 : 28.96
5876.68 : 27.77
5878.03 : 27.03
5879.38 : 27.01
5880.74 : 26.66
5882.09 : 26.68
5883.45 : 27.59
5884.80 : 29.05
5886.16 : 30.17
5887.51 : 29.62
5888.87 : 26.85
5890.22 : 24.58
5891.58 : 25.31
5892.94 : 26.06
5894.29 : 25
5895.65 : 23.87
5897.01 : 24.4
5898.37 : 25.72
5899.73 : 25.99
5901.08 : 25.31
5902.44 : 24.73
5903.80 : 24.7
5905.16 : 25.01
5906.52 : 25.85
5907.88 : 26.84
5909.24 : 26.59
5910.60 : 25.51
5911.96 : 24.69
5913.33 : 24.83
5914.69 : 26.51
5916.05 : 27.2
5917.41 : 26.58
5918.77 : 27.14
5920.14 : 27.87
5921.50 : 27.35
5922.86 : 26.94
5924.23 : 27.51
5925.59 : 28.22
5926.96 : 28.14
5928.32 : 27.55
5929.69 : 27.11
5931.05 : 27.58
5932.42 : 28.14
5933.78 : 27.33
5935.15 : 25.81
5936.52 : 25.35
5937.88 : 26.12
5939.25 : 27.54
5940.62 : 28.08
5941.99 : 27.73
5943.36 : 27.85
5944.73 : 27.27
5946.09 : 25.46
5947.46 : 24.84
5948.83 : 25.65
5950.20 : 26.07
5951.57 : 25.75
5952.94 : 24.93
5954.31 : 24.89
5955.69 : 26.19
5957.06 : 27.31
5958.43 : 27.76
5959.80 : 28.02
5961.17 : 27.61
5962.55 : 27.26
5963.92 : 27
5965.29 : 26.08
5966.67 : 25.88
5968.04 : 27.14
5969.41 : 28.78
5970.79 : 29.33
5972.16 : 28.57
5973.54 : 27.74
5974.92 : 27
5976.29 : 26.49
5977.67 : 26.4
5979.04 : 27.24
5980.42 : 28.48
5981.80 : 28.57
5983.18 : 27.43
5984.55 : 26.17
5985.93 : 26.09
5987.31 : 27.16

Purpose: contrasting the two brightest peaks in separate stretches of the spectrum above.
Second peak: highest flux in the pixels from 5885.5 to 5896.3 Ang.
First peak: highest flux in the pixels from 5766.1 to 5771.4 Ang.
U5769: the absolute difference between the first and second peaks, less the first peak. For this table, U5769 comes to -30.2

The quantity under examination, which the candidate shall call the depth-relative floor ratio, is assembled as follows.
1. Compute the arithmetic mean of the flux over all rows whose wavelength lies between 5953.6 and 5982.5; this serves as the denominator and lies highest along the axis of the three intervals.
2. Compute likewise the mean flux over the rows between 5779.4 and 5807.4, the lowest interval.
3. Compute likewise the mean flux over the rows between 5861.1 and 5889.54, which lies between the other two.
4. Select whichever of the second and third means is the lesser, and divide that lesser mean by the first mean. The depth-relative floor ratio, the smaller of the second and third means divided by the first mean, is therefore 0.98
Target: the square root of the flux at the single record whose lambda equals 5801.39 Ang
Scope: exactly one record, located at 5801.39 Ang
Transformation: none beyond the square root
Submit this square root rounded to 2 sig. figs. 5.2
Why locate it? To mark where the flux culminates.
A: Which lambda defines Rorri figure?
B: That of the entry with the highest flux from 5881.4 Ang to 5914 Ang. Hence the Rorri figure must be 5886.16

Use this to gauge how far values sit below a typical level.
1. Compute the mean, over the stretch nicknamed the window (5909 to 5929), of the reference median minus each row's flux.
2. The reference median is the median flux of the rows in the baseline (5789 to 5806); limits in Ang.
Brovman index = 0.3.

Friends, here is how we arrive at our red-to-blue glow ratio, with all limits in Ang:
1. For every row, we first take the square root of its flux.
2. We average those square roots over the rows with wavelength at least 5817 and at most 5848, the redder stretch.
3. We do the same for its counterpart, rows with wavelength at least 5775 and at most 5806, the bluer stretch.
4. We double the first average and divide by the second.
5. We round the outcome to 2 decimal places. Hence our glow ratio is 2.06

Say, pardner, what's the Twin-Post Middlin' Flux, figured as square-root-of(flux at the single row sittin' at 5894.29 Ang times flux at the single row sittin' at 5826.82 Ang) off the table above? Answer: 27.1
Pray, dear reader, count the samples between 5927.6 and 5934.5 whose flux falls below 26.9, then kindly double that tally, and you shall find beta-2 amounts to 0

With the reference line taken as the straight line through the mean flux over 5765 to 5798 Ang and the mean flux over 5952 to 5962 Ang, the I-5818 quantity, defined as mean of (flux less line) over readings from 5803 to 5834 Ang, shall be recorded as 1.1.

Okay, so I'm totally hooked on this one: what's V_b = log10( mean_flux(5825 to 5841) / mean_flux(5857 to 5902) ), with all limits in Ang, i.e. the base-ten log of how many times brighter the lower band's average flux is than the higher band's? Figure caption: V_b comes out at 0.022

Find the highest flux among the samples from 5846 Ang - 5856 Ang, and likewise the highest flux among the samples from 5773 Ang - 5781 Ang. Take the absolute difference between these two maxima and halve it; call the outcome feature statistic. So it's 1.7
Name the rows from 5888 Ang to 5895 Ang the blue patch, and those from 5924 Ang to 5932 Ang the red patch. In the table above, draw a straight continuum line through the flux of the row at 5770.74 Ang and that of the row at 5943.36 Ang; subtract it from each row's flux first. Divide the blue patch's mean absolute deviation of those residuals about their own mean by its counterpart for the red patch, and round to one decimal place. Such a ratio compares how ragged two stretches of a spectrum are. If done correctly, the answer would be 2.2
